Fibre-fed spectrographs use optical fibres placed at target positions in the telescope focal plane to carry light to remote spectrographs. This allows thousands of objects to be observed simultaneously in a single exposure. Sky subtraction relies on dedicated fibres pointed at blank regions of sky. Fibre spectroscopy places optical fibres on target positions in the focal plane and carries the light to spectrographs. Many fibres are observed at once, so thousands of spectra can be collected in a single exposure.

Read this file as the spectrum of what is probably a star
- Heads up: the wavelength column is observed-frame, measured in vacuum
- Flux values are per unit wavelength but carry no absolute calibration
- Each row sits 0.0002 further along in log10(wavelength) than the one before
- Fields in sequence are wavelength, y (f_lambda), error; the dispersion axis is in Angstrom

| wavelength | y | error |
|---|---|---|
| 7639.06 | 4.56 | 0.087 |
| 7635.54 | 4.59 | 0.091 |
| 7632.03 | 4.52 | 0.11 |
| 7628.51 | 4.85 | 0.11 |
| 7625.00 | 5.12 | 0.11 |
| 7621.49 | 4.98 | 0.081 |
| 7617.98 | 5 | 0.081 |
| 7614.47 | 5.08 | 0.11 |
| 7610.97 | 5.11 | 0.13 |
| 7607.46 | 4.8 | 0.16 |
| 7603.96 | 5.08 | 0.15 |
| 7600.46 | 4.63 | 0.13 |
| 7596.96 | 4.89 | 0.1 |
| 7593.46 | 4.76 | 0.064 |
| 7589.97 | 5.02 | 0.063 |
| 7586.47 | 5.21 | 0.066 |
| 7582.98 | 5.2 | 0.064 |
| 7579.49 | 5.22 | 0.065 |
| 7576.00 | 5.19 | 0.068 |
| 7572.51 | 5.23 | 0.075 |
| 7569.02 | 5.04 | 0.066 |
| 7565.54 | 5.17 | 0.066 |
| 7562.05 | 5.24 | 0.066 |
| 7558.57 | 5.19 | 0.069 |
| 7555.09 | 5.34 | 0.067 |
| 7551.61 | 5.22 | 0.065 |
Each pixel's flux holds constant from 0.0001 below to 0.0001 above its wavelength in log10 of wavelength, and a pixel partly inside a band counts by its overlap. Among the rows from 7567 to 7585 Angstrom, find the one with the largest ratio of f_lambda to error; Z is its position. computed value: 7582.98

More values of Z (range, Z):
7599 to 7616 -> 7614.47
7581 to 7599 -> 7582.98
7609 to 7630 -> 7617.98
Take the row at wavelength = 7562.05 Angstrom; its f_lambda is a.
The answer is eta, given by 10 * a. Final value 52.4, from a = 5.24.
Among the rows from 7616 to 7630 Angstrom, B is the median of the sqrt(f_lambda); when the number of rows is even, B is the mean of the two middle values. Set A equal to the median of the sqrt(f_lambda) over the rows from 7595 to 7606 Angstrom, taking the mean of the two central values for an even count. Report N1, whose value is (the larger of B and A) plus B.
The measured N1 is 4.47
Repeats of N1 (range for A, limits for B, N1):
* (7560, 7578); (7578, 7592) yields 4.56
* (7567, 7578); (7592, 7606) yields 4.47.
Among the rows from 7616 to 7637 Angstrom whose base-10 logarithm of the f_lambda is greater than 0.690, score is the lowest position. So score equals 7617.98 Angstrom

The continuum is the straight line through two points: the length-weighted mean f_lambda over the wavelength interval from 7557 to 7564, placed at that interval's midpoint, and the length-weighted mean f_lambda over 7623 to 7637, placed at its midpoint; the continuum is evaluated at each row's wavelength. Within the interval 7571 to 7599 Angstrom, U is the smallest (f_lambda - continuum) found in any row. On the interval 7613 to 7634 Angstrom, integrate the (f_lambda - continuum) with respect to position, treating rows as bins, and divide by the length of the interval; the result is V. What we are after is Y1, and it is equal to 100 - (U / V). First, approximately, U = -0.25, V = 0.10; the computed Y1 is 102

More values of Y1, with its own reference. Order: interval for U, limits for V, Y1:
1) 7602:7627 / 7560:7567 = 109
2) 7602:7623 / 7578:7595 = 103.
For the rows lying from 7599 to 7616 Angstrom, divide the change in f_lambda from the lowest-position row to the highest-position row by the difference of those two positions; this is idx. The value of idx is 0.032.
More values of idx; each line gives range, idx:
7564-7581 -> 0.004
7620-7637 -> -0.028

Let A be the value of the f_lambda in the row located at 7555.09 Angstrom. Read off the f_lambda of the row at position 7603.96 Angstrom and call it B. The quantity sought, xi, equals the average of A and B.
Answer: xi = 5.21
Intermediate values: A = 5.34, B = 5.08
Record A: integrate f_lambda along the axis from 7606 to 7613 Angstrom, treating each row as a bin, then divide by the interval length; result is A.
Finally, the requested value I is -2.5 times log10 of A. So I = -1.740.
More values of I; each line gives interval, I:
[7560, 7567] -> -1.790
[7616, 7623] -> -1.745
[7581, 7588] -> -1.792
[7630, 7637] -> -1.648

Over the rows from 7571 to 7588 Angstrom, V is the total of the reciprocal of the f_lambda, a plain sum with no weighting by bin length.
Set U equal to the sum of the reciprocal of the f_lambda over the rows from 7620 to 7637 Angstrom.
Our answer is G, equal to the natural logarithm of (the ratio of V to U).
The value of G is -0.08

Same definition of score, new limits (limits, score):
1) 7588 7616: 7589.97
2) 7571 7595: 7572.51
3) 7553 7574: 7555.09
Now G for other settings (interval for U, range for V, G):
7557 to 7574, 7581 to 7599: 0.03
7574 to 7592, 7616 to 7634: 0.06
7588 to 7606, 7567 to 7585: -0.06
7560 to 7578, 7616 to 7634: 0.06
